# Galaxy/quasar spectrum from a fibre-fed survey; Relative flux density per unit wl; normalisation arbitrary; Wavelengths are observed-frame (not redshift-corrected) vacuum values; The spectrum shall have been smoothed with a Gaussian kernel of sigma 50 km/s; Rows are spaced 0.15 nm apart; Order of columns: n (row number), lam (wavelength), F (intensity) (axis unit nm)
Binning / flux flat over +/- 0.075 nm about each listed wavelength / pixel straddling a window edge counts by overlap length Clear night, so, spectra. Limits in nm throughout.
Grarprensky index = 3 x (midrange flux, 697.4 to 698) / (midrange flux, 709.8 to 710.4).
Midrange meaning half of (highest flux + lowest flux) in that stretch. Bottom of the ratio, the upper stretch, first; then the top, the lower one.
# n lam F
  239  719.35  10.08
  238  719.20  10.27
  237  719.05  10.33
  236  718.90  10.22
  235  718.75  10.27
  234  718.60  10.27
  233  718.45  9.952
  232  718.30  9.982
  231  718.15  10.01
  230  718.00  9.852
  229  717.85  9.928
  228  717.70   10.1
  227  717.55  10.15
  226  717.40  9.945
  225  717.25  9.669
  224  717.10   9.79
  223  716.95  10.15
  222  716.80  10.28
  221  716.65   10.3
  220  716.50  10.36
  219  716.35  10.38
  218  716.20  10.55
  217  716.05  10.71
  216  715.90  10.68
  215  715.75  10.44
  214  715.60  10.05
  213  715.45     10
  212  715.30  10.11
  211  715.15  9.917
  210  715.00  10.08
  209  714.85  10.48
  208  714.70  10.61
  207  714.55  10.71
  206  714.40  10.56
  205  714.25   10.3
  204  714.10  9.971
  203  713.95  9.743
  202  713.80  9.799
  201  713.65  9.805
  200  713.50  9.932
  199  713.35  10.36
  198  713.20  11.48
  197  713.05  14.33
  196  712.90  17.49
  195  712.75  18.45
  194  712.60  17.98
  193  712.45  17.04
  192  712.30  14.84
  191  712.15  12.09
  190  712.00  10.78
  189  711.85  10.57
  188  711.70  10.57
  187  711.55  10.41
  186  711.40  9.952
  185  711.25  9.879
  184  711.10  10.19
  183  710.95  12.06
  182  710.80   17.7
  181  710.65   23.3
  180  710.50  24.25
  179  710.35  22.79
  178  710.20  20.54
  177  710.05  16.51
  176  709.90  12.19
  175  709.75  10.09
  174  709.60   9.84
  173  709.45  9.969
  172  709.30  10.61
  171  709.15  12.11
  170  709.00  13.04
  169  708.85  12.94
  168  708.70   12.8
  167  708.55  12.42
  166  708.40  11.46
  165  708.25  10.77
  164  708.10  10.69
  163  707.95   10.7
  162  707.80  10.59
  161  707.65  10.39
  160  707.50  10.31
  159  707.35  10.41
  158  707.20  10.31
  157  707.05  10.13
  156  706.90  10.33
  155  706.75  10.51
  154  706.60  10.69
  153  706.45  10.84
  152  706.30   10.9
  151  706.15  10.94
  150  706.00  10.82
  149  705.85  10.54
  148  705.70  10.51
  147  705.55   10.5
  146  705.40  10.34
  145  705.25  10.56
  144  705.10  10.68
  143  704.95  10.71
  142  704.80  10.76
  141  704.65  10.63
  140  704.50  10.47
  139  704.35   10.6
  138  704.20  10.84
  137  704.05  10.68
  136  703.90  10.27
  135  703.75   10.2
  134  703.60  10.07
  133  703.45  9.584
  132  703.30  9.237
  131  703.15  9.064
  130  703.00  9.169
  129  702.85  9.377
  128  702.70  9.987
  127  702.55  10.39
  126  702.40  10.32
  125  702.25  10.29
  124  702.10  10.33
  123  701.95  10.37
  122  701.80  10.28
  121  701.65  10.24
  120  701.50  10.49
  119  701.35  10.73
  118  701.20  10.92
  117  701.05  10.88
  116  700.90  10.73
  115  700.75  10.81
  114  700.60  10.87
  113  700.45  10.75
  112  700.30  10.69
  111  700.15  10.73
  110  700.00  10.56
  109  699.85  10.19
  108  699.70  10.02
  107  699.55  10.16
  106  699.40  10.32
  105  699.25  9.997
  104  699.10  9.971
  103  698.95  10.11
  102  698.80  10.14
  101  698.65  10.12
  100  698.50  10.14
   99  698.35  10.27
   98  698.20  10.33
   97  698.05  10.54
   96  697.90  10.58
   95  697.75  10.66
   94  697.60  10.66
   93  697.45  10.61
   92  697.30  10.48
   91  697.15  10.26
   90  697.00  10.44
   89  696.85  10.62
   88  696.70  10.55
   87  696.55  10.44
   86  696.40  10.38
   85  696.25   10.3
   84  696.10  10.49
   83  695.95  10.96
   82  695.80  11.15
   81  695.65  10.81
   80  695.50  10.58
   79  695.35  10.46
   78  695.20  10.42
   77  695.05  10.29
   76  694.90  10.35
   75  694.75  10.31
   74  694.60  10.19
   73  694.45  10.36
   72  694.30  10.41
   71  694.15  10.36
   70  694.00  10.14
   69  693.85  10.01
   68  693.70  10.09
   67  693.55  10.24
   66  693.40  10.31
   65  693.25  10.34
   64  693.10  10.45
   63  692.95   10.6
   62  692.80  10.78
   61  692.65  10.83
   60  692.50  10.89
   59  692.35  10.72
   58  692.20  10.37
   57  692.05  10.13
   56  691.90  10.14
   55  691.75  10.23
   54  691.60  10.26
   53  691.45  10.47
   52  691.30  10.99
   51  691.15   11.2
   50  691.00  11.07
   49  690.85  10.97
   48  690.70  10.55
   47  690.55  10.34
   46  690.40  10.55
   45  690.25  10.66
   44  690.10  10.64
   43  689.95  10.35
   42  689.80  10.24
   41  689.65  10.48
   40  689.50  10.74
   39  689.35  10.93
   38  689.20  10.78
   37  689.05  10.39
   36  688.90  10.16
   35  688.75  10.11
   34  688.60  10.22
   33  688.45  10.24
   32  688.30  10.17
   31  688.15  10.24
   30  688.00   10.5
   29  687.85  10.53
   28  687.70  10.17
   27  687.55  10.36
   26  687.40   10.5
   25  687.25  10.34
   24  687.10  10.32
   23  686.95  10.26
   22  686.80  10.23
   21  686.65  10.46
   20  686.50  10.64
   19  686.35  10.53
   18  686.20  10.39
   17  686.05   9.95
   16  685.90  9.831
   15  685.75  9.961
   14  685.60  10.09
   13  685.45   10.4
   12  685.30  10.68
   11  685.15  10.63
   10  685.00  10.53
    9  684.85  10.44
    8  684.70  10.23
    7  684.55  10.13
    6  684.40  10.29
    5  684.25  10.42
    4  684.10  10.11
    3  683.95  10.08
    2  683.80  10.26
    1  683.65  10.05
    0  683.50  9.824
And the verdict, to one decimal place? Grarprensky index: 1.8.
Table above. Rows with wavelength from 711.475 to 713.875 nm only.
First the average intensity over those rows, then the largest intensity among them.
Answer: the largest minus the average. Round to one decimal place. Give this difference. 5.6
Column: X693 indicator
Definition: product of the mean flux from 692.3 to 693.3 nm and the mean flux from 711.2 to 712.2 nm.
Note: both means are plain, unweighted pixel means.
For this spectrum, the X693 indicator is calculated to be 113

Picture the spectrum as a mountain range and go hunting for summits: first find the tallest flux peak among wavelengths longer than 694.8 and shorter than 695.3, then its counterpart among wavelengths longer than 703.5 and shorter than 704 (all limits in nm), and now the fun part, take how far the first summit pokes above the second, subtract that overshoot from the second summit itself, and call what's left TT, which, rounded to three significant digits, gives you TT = 10.1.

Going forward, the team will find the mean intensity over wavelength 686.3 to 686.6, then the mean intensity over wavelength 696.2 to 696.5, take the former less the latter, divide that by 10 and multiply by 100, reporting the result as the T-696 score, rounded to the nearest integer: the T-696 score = 2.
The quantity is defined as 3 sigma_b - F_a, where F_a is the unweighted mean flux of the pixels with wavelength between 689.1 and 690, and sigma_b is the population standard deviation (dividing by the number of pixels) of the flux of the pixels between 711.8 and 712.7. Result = -1.80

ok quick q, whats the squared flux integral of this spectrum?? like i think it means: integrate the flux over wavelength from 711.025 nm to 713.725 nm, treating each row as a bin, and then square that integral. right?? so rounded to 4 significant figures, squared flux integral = 1151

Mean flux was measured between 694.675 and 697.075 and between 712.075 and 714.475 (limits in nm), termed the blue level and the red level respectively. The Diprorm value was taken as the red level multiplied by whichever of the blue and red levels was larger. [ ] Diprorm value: 163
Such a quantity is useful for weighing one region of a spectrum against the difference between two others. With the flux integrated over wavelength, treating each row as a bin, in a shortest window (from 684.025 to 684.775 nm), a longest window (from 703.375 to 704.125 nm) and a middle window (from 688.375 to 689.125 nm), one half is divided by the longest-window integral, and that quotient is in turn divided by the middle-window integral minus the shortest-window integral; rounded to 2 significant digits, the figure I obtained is -7.3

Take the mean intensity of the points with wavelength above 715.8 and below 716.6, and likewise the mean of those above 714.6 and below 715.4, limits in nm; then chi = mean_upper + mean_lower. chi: 20.8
